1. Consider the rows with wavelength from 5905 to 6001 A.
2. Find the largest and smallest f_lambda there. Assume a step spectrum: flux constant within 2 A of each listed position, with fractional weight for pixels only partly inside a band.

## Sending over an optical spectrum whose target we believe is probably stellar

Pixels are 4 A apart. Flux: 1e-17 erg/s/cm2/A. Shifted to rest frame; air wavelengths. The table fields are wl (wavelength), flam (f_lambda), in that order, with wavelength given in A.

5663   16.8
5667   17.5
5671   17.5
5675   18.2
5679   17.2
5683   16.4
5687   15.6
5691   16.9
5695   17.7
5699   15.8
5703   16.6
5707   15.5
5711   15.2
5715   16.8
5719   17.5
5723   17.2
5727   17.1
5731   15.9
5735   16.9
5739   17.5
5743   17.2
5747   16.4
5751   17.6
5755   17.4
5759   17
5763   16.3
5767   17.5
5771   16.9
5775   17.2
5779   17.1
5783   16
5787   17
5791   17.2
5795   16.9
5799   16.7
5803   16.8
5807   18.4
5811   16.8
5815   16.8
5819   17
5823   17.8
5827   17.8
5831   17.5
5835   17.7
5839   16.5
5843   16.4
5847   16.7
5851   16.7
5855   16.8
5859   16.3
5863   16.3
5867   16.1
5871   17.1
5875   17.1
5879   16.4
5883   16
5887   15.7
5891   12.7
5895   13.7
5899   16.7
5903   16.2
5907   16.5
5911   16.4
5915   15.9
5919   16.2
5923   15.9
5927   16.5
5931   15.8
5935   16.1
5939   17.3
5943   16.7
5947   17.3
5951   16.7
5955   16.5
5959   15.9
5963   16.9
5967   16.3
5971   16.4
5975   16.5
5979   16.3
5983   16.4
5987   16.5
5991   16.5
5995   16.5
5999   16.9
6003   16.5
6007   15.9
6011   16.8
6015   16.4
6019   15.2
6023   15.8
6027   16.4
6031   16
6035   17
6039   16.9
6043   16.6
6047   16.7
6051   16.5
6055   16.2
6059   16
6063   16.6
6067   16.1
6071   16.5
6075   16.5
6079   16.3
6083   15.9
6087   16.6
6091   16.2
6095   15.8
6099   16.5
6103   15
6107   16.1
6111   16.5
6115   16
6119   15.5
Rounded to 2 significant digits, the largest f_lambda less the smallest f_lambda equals 1.5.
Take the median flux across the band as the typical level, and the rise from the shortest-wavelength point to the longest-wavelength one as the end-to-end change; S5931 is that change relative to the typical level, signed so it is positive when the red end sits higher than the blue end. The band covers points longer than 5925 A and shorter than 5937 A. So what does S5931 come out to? -0.025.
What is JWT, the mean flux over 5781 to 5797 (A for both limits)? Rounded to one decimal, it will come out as 16.8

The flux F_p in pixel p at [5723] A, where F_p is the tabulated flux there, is 17.2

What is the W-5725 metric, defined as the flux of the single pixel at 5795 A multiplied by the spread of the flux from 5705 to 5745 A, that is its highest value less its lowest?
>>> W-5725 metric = 39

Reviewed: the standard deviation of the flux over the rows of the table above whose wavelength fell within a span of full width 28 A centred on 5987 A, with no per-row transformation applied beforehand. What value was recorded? 0.2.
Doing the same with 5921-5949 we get 0.6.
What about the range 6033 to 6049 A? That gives 0.2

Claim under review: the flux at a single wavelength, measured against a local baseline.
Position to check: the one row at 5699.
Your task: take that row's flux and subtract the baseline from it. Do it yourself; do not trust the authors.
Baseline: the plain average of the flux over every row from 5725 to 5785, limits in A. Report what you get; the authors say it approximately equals -1.1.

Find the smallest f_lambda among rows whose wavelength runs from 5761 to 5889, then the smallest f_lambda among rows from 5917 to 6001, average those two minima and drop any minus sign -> 15.75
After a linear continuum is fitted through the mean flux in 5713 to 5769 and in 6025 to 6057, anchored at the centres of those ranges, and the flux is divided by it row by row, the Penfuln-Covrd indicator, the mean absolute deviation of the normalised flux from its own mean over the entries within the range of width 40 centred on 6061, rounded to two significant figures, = 0.012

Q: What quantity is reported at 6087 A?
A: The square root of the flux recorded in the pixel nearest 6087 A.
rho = 4.07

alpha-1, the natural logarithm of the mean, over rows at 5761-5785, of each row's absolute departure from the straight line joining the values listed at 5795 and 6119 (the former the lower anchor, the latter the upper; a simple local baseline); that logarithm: -0.8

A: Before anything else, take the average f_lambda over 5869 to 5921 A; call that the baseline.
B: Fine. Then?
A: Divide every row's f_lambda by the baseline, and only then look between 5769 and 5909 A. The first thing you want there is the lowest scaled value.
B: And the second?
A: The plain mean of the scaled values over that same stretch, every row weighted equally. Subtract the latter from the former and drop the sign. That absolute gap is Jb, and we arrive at 0.25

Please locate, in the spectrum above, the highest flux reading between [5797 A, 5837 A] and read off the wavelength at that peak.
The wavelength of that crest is 5807 A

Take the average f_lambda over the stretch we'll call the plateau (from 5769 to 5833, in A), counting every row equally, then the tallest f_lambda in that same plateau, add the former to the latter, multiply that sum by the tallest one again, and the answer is 654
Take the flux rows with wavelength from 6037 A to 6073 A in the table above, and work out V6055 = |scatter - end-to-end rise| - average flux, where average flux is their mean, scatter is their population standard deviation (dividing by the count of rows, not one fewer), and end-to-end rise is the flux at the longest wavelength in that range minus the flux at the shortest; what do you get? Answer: -15.8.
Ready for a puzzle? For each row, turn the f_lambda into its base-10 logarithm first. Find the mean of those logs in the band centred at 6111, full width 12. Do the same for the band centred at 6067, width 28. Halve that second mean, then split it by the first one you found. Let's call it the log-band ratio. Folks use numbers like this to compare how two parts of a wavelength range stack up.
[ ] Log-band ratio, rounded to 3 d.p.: 0.501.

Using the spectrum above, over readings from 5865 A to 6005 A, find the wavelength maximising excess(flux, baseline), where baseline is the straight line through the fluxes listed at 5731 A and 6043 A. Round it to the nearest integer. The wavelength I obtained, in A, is 5939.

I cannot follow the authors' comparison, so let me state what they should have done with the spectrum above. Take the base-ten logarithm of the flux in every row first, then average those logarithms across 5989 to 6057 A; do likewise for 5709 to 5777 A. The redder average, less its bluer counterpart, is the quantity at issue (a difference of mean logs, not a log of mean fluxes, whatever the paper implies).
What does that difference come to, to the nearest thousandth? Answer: -0.013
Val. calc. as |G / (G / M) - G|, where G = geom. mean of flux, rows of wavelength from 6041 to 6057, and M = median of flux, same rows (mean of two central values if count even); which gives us 0.051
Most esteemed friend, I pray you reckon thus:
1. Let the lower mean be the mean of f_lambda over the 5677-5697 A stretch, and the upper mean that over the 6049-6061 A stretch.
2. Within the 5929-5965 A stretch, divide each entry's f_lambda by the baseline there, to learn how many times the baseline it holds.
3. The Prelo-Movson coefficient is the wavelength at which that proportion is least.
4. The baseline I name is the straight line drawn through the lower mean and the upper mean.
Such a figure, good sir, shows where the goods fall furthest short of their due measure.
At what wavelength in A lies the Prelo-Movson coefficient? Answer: 5931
